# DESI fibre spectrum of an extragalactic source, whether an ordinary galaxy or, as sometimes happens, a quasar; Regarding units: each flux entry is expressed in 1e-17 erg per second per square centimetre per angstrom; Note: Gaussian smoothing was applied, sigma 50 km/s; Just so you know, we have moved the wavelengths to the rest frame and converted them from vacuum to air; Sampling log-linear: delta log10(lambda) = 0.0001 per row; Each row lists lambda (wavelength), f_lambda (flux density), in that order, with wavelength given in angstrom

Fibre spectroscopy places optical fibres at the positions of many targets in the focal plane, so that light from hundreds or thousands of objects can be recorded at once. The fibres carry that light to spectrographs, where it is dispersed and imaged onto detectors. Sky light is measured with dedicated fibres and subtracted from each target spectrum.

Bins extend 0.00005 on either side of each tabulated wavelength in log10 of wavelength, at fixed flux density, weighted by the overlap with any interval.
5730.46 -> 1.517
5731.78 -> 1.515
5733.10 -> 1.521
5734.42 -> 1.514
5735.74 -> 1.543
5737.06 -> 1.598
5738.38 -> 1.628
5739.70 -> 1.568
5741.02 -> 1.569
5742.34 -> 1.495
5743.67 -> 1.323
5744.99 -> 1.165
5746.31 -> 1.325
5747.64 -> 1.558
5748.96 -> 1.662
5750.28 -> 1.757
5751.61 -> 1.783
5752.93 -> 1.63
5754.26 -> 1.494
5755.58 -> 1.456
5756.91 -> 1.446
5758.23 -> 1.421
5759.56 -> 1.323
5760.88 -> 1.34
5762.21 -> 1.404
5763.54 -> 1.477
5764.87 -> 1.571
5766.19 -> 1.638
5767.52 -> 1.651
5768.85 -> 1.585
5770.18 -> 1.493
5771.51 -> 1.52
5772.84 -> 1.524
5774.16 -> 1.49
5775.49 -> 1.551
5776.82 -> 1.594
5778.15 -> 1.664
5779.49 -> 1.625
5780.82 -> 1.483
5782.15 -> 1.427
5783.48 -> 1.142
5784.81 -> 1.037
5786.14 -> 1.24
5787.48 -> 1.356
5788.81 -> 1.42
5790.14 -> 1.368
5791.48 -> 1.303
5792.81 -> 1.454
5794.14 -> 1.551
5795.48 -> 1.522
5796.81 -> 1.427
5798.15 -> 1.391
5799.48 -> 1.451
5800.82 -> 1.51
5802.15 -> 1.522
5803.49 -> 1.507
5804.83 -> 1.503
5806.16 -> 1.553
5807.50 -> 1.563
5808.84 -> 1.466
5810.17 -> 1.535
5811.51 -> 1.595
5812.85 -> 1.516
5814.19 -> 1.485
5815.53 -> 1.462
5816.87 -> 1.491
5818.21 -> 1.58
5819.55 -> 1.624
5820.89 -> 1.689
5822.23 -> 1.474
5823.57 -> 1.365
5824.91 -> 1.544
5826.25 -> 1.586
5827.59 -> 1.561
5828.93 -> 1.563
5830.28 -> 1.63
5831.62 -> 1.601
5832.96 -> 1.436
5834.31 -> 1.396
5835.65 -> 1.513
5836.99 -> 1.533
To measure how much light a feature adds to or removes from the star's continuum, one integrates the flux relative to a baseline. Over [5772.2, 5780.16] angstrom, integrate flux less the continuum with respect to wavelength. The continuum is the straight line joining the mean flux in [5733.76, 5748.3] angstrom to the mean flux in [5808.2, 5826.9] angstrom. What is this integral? 0.6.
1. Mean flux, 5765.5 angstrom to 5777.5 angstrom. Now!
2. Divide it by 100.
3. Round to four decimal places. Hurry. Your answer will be 0.0156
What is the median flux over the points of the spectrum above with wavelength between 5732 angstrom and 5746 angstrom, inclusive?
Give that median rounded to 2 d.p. 1.53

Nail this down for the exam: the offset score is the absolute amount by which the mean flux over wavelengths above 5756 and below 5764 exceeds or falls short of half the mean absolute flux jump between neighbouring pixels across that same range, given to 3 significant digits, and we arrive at 1.37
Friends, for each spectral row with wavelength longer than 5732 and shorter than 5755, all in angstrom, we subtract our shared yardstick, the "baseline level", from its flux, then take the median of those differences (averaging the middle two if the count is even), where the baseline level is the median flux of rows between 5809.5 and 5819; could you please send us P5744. 0.04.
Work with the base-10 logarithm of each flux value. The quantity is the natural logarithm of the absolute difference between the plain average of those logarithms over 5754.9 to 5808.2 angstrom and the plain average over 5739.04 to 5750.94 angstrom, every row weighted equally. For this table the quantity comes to -4.9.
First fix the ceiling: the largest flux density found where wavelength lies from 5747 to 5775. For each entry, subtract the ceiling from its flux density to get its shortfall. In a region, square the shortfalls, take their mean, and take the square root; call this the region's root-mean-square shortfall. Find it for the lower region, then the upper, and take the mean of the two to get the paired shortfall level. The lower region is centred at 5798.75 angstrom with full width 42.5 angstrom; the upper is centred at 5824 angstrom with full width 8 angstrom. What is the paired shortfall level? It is 0.307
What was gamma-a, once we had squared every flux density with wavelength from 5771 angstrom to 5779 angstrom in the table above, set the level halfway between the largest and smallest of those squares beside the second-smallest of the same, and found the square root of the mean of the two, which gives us 1.55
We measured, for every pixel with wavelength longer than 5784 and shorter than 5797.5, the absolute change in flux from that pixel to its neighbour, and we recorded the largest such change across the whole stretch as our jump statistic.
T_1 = 0.20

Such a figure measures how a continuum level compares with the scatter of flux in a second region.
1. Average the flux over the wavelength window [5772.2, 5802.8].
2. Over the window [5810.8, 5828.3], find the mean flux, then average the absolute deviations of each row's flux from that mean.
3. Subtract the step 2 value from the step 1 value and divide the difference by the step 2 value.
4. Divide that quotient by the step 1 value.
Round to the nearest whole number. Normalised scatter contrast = 15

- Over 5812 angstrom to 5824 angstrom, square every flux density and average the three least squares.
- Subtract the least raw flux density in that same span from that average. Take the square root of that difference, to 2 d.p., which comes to 0.83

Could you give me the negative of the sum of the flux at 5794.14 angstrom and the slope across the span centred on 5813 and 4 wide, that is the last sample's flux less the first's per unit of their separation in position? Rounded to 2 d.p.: -1.51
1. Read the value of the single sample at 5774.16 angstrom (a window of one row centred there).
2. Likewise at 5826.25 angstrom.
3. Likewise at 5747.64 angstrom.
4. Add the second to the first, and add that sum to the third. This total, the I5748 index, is 4.63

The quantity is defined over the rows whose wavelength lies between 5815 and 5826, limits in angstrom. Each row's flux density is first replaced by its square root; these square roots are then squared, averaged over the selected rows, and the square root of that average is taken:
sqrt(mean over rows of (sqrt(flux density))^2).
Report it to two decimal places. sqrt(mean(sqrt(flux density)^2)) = 1.24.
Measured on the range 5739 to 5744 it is 1.22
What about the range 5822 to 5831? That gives 1.24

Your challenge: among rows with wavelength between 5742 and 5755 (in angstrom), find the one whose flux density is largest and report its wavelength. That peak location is 5751.61 angstrom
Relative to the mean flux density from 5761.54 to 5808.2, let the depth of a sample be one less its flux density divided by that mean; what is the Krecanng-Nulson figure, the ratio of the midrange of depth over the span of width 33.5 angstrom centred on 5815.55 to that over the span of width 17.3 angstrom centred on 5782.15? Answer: 0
